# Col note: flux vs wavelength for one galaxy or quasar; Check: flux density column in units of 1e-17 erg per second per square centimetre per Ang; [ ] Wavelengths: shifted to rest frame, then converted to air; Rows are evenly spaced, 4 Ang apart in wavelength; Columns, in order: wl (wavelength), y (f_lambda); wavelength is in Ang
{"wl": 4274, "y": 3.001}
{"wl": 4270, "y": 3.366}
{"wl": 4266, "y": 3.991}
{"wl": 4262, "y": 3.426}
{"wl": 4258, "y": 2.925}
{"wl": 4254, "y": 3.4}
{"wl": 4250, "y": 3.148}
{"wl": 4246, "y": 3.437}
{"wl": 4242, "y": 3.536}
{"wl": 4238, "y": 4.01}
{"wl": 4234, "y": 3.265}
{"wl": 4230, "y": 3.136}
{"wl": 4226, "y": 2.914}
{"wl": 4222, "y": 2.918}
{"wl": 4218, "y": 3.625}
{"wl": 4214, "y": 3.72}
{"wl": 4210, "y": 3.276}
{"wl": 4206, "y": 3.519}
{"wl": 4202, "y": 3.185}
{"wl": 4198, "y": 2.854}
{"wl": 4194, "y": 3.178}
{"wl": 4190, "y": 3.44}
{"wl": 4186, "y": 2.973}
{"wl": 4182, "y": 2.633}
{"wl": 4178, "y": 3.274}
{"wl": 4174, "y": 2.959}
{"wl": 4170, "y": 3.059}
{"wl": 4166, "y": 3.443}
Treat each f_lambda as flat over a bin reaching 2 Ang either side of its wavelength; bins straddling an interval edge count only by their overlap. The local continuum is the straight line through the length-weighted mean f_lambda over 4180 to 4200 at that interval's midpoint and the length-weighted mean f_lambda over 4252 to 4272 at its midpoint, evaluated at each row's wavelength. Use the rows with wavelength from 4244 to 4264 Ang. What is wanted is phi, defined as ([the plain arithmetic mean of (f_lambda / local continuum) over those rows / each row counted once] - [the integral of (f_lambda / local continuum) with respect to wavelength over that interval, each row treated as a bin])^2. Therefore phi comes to 338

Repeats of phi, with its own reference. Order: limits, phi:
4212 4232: 377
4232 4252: 399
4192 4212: 389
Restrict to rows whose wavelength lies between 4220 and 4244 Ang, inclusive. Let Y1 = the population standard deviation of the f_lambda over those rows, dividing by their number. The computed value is 0.38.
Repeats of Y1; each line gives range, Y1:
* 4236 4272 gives 0.33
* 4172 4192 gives 0.28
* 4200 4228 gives 0.30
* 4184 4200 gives 0.22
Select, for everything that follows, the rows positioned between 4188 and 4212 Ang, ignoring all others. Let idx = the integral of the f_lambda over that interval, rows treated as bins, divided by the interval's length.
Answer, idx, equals 3.2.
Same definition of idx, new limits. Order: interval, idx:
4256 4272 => 3.4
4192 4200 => 3.0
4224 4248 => 3.4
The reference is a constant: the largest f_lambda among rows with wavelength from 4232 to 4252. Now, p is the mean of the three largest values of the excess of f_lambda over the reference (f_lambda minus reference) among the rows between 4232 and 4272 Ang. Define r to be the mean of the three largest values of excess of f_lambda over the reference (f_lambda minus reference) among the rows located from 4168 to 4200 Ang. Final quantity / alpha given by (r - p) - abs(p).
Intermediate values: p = -0.16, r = -0.71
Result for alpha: -0.71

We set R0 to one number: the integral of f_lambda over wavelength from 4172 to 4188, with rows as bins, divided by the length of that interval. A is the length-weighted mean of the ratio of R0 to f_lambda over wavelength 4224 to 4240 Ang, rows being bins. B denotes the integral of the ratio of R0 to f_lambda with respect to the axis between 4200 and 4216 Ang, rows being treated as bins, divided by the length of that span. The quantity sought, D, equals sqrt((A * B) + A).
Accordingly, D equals 1.30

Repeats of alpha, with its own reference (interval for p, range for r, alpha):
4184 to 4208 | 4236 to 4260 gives -0.35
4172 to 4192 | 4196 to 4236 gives -0.39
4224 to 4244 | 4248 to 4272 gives -0.40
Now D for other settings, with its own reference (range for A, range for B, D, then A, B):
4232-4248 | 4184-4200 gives 1.28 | 0.84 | 0.96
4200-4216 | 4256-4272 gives 1.27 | 0.87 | 0.87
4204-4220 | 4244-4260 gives 1.27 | 0.84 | 0.92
